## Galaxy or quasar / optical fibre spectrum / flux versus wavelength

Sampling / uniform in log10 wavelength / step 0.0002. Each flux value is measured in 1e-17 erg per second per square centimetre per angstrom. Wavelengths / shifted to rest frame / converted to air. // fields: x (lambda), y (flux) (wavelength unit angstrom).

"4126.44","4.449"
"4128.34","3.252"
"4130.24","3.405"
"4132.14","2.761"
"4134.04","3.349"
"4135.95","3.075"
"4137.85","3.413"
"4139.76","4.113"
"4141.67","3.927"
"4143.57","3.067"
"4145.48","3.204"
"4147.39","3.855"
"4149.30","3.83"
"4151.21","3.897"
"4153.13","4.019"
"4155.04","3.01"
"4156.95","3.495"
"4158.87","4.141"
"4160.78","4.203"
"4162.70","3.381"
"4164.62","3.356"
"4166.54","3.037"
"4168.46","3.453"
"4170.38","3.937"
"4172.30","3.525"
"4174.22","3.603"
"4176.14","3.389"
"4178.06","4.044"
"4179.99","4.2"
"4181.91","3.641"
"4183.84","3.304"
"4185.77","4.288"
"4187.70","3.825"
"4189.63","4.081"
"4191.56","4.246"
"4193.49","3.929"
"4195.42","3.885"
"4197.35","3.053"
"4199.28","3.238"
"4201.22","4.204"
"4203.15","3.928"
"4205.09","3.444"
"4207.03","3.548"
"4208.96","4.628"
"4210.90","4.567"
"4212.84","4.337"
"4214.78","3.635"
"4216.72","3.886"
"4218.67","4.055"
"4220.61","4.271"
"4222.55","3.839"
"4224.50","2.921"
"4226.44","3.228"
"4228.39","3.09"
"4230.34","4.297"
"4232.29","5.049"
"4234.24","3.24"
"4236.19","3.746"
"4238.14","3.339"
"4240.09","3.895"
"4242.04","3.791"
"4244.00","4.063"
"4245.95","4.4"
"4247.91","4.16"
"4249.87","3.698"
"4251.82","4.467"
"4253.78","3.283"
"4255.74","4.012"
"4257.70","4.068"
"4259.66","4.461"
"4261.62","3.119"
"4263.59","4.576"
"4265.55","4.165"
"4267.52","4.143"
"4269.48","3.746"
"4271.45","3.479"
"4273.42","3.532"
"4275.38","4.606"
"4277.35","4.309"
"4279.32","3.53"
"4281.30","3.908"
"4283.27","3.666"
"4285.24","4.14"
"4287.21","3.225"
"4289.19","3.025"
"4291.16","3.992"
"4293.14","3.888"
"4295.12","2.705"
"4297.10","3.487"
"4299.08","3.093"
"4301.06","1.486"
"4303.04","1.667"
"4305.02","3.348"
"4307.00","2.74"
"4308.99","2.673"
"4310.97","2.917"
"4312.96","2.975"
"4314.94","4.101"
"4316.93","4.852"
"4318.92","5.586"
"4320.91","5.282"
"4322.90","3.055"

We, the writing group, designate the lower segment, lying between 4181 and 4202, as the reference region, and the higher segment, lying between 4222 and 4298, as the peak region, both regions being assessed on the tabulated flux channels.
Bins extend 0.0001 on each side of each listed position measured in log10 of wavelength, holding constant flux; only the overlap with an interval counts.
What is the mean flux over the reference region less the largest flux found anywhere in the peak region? -1.26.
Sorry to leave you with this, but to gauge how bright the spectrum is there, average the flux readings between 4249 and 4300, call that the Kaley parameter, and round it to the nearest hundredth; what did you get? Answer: 3.78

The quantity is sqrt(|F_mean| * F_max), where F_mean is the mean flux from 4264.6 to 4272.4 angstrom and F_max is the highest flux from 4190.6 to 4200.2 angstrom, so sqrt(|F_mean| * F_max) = 4.06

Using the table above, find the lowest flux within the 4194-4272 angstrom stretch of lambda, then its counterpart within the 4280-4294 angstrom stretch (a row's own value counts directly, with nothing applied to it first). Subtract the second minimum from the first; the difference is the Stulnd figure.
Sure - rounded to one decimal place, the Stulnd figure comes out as -0.1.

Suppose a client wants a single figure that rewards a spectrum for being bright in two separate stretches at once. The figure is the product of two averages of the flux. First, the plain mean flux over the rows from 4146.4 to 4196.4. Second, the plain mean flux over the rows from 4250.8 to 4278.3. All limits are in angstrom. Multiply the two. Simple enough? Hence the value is 15.0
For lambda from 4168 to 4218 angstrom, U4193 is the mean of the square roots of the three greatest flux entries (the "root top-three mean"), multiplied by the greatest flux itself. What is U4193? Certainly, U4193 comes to 9.8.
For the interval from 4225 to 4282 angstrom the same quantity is 11.0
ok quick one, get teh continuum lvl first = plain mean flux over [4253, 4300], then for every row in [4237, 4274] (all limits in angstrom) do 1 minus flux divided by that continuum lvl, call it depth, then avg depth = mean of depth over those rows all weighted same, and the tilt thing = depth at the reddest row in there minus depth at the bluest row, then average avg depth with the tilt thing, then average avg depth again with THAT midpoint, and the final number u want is -0.04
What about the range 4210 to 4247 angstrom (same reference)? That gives -0.01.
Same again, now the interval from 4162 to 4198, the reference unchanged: 0.03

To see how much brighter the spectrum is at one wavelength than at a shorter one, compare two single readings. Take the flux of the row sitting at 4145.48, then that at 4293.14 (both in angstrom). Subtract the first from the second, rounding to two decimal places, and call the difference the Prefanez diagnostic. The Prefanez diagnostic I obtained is 0.68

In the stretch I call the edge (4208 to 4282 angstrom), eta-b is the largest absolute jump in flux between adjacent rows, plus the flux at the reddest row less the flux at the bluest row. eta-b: 1.1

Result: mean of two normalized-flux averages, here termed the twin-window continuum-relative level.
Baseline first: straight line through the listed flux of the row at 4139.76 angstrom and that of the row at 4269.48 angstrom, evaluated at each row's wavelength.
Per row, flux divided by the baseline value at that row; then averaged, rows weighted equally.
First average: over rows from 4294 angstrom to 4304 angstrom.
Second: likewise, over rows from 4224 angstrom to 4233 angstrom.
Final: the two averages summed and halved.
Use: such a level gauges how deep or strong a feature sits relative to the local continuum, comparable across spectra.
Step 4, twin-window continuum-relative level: 0.82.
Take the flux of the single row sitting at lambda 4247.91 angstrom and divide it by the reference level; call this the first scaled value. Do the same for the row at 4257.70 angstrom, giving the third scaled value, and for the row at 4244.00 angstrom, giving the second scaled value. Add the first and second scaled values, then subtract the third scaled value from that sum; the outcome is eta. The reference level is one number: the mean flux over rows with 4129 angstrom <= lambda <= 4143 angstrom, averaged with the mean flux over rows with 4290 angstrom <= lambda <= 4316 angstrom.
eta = 1.29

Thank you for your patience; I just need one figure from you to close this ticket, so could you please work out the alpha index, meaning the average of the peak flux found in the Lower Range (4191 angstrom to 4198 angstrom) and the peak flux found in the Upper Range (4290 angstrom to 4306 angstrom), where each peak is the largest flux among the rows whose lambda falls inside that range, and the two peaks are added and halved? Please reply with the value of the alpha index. 4.12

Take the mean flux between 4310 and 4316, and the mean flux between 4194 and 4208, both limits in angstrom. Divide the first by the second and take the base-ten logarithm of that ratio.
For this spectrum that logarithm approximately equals -0.035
